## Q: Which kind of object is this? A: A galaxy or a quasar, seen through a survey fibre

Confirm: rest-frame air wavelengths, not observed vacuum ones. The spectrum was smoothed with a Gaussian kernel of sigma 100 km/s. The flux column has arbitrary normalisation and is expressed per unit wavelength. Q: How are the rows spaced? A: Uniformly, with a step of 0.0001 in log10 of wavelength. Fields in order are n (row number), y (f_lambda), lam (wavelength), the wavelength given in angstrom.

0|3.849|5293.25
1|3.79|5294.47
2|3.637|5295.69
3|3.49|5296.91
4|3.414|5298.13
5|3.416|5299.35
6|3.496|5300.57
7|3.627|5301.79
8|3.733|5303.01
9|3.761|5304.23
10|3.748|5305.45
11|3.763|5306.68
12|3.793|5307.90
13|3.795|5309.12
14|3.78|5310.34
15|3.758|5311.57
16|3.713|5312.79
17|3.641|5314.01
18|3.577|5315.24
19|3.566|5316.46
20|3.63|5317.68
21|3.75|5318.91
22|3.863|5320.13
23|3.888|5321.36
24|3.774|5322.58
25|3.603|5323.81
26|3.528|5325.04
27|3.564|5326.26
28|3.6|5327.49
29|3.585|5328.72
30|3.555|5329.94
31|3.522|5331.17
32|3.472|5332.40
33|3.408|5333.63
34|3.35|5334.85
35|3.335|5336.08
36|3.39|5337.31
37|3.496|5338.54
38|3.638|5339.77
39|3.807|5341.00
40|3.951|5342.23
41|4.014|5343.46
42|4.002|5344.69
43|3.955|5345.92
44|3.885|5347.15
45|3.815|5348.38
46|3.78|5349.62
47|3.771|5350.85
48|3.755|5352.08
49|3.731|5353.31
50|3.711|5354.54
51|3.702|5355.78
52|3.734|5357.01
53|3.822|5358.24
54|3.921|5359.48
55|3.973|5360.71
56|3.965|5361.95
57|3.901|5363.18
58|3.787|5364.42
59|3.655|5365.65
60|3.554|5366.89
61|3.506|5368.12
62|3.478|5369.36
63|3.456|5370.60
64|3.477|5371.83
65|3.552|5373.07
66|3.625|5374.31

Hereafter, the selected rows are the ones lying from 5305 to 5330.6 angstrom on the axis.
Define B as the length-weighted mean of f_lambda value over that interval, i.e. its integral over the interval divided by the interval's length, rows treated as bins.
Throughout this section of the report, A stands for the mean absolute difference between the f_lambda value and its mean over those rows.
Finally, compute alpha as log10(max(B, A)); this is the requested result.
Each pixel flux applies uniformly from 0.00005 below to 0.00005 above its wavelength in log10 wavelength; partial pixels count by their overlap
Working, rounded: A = 0.10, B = 3.69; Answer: 0.567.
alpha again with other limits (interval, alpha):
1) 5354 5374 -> 0.568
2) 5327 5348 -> 0.562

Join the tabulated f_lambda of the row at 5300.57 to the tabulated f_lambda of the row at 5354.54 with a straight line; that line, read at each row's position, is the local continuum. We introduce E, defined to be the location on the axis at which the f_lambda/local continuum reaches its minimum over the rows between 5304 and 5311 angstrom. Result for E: 5305.45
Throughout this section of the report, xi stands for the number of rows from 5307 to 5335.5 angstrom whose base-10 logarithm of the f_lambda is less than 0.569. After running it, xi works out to 14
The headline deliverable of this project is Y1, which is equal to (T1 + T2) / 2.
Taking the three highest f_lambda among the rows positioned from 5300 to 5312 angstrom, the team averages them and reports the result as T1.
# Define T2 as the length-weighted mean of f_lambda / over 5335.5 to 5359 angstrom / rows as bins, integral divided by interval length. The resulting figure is 3.77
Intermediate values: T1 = 3.79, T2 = 3.75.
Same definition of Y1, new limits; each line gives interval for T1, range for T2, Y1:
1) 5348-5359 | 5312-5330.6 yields 3.73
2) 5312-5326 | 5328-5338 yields 3.65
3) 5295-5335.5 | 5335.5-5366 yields 3.82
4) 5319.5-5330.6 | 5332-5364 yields 3.79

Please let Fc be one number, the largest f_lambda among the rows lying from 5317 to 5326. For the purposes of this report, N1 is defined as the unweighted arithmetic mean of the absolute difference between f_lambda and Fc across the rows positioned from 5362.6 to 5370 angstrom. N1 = 0.25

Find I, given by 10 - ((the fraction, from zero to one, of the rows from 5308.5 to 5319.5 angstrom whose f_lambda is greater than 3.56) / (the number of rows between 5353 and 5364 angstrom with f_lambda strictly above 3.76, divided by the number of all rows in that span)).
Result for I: 8.2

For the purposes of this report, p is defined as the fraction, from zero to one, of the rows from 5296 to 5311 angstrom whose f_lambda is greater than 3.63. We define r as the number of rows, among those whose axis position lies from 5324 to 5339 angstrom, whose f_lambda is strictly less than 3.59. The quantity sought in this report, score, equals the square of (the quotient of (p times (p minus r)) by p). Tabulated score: 109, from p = 0.58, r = 11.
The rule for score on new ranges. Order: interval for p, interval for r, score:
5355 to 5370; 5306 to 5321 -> 2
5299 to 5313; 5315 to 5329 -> 18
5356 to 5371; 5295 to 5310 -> 11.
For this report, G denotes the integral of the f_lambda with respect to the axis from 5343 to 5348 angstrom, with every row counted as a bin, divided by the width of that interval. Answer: 3.96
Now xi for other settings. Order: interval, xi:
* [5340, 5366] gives 2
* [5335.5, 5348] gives 4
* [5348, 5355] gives 0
